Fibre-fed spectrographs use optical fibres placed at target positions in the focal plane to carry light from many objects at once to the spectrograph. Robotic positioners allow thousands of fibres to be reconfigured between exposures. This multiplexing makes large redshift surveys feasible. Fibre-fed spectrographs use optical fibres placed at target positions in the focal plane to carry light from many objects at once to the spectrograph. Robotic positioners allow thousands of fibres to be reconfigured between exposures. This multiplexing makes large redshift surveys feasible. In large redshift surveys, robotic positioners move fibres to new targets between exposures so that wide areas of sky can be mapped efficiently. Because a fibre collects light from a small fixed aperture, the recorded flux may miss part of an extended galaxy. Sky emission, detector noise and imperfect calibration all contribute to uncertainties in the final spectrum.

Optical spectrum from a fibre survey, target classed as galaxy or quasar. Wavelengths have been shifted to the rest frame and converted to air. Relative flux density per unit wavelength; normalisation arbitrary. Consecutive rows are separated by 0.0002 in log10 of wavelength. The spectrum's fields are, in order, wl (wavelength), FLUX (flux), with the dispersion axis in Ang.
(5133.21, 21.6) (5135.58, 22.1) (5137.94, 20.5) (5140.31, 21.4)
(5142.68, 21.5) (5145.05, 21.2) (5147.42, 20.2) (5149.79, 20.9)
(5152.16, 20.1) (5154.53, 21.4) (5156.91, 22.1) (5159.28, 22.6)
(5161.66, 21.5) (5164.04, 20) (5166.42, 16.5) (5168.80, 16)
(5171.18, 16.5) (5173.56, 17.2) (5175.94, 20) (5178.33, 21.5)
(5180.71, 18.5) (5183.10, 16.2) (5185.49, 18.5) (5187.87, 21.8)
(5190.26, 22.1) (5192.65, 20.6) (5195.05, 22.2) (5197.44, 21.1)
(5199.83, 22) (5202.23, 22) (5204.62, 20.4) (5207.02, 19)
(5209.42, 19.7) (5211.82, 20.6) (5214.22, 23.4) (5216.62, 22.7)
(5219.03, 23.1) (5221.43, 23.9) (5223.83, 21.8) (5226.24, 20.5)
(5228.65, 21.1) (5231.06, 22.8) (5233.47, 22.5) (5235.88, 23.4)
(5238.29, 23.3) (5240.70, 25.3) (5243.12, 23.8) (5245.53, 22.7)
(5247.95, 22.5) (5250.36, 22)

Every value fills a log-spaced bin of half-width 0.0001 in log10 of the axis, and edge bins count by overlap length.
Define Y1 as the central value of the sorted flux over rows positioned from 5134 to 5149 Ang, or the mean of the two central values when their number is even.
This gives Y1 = 21.3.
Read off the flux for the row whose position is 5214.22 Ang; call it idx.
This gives 23.4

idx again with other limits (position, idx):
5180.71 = 18.5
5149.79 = 20.9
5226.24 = 20.5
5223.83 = 21.8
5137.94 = 20.5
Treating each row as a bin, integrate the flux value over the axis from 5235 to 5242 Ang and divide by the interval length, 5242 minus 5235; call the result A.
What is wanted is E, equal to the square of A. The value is 577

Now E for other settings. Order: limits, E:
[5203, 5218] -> 442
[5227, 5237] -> 499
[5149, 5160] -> 458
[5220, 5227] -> 494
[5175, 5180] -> 423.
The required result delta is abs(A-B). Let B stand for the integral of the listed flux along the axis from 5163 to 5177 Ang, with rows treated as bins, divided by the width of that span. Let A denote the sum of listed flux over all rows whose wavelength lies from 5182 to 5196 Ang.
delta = 104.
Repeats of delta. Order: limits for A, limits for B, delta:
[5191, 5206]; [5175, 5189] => 109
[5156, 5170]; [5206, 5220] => 97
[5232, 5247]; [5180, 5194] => 121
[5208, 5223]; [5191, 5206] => 112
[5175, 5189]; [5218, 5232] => 94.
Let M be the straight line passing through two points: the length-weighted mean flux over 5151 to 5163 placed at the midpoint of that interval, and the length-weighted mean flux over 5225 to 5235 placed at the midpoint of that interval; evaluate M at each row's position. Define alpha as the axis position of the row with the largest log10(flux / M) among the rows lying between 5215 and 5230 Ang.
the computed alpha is 5221.43 Ang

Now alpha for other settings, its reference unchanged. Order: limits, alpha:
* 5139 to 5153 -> 5142.68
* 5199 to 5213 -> 5199.83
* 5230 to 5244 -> 5240.70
